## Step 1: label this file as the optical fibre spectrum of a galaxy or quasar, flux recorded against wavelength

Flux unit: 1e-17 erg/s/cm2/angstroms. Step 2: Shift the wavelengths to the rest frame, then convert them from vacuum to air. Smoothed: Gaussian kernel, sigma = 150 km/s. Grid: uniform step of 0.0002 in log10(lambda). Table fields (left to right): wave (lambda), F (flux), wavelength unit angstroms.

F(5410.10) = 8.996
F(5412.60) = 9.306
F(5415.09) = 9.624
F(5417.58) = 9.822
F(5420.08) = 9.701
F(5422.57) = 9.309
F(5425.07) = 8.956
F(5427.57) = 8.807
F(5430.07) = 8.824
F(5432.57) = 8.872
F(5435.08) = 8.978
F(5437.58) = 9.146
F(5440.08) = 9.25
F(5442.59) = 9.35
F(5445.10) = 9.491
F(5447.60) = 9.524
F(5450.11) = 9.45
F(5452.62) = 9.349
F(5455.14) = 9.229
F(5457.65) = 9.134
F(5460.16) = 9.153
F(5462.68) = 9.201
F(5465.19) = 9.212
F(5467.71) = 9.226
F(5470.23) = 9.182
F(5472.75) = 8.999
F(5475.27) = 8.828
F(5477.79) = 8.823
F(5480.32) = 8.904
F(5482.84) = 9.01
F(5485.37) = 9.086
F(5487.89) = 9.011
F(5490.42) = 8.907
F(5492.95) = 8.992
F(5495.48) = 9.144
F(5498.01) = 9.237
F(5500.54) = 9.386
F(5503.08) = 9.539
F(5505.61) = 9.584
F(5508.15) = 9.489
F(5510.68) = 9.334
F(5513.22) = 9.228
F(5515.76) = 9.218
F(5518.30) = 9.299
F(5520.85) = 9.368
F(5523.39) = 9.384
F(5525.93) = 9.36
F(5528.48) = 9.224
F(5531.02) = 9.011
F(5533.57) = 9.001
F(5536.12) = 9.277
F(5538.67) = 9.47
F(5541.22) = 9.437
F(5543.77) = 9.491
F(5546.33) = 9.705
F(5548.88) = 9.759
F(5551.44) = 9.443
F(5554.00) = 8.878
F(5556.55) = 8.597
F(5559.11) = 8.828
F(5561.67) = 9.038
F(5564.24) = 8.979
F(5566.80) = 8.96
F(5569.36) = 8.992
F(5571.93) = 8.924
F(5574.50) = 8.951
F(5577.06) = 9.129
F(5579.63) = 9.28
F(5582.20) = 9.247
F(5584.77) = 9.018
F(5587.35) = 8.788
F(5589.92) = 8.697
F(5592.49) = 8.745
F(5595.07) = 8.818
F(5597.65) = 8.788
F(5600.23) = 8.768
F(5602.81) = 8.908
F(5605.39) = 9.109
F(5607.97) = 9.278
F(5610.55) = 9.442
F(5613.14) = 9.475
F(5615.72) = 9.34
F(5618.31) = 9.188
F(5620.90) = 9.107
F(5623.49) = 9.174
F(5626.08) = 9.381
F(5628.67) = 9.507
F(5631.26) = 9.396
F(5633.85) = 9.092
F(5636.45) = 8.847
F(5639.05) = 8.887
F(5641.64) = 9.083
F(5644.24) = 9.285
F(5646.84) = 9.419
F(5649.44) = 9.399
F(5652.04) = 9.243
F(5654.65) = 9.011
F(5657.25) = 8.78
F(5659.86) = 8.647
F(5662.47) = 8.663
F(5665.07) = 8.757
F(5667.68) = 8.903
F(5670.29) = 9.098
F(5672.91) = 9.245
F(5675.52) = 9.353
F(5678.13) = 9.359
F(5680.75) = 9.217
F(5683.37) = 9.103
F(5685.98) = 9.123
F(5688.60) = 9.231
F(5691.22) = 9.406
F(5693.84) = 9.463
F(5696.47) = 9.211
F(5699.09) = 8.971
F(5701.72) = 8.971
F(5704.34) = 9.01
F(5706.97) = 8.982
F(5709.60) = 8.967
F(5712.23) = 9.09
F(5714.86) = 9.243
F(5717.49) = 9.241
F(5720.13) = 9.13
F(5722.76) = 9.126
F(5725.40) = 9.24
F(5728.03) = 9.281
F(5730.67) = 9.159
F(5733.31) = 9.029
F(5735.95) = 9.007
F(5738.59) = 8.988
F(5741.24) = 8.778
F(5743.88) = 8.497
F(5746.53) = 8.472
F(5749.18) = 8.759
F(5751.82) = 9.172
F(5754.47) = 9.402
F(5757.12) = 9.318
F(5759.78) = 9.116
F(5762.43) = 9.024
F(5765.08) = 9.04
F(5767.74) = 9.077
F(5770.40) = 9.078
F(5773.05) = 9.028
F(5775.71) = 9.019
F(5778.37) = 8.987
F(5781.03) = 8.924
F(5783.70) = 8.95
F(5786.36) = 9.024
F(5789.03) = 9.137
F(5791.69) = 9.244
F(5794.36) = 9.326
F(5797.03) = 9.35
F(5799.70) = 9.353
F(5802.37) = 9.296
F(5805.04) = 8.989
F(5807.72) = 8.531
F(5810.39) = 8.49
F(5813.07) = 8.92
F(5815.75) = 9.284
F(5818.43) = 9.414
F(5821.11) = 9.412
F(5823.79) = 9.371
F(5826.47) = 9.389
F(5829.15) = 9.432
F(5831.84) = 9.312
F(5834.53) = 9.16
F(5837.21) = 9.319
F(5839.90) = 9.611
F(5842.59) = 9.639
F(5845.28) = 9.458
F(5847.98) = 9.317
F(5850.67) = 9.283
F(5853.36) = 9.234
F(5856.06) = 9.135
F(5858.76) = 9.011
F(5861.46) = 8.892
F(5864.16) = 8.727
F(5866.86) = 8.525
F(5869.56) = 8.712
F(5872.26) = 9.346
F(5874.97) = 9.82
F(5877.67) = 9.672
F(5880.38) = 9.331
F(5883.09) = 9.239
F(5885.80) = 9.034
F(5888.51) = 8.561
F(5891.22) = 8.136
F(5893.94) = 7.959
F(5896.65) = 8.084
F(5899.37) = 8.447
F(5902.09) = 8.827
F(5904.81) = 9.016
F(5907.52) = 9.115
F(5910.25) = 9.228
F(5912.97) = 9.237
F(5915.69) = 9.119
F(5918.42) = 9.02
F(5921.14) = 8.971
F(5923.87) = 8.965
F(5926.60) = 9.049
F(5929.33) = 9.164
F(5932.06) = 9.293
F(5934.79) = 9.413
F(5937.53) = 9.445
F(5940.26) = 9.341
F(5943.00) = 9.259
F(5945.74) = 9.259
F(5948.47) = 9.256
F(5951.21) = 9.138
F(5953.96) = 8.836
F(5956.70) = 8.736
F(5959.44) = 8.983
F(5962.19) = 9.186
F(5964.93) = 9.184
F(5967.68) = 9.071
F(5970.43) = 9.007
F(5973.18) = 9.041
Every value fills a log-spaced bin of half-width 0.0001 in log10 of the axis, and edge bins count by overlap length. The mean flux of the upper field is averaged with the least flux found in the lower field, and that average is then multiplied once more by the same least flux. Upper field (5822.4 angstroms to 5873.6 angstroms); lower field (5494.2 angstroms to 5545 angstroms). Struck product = 82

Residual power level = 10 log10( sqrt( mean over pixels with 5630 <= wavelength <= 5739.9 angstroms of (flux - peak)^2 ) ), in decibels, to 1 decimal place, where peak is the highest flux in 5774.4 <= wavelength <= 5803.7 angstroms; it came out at -5.0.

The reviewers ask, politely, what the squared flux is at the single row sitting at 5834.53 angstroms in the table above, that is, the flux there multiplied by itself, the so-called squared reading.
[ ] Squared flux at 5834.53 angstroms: 84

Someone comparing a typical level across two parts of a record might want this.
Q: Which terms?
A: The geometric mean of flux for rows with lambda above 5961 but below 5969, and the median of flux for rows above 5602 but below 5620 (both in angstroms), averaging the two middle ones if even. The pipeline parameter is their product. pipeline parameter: 84.9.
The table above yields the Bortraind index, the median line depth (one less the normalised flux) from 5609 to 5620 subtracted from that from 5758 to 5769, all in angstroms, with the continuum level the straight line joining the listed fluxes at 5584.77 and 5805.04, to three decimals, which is 0.035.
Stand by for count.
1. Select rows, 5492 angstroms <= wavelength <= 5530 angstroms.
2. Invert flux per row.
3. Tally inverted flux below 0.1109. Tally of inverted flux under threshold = 14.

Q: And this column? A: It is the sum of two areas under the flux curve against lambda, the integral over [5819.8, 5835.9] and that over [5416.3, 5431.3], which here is 289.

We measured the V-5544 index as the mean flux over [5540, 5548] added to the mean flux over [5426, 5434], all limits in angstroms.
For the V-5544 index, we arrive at 18.4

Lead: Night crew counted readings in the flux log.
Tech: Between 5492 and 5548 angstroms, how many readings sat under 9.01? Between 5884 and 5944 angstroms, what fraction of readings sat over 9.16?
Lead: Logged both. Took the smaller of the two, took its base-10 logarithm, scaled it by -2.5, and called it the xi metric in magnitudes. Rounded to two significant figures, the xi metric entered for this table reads 1.1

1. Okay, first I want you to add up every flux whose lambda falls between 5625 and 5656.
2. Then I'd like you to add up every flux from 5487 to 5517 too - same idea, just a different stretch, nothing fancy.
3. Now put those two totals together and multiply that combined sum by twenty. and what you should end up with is 4432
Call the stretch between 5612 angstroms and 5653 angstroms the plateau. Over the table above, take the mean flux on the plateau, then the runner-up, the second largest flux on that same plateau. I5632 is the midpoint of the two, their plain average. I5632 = 9.36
